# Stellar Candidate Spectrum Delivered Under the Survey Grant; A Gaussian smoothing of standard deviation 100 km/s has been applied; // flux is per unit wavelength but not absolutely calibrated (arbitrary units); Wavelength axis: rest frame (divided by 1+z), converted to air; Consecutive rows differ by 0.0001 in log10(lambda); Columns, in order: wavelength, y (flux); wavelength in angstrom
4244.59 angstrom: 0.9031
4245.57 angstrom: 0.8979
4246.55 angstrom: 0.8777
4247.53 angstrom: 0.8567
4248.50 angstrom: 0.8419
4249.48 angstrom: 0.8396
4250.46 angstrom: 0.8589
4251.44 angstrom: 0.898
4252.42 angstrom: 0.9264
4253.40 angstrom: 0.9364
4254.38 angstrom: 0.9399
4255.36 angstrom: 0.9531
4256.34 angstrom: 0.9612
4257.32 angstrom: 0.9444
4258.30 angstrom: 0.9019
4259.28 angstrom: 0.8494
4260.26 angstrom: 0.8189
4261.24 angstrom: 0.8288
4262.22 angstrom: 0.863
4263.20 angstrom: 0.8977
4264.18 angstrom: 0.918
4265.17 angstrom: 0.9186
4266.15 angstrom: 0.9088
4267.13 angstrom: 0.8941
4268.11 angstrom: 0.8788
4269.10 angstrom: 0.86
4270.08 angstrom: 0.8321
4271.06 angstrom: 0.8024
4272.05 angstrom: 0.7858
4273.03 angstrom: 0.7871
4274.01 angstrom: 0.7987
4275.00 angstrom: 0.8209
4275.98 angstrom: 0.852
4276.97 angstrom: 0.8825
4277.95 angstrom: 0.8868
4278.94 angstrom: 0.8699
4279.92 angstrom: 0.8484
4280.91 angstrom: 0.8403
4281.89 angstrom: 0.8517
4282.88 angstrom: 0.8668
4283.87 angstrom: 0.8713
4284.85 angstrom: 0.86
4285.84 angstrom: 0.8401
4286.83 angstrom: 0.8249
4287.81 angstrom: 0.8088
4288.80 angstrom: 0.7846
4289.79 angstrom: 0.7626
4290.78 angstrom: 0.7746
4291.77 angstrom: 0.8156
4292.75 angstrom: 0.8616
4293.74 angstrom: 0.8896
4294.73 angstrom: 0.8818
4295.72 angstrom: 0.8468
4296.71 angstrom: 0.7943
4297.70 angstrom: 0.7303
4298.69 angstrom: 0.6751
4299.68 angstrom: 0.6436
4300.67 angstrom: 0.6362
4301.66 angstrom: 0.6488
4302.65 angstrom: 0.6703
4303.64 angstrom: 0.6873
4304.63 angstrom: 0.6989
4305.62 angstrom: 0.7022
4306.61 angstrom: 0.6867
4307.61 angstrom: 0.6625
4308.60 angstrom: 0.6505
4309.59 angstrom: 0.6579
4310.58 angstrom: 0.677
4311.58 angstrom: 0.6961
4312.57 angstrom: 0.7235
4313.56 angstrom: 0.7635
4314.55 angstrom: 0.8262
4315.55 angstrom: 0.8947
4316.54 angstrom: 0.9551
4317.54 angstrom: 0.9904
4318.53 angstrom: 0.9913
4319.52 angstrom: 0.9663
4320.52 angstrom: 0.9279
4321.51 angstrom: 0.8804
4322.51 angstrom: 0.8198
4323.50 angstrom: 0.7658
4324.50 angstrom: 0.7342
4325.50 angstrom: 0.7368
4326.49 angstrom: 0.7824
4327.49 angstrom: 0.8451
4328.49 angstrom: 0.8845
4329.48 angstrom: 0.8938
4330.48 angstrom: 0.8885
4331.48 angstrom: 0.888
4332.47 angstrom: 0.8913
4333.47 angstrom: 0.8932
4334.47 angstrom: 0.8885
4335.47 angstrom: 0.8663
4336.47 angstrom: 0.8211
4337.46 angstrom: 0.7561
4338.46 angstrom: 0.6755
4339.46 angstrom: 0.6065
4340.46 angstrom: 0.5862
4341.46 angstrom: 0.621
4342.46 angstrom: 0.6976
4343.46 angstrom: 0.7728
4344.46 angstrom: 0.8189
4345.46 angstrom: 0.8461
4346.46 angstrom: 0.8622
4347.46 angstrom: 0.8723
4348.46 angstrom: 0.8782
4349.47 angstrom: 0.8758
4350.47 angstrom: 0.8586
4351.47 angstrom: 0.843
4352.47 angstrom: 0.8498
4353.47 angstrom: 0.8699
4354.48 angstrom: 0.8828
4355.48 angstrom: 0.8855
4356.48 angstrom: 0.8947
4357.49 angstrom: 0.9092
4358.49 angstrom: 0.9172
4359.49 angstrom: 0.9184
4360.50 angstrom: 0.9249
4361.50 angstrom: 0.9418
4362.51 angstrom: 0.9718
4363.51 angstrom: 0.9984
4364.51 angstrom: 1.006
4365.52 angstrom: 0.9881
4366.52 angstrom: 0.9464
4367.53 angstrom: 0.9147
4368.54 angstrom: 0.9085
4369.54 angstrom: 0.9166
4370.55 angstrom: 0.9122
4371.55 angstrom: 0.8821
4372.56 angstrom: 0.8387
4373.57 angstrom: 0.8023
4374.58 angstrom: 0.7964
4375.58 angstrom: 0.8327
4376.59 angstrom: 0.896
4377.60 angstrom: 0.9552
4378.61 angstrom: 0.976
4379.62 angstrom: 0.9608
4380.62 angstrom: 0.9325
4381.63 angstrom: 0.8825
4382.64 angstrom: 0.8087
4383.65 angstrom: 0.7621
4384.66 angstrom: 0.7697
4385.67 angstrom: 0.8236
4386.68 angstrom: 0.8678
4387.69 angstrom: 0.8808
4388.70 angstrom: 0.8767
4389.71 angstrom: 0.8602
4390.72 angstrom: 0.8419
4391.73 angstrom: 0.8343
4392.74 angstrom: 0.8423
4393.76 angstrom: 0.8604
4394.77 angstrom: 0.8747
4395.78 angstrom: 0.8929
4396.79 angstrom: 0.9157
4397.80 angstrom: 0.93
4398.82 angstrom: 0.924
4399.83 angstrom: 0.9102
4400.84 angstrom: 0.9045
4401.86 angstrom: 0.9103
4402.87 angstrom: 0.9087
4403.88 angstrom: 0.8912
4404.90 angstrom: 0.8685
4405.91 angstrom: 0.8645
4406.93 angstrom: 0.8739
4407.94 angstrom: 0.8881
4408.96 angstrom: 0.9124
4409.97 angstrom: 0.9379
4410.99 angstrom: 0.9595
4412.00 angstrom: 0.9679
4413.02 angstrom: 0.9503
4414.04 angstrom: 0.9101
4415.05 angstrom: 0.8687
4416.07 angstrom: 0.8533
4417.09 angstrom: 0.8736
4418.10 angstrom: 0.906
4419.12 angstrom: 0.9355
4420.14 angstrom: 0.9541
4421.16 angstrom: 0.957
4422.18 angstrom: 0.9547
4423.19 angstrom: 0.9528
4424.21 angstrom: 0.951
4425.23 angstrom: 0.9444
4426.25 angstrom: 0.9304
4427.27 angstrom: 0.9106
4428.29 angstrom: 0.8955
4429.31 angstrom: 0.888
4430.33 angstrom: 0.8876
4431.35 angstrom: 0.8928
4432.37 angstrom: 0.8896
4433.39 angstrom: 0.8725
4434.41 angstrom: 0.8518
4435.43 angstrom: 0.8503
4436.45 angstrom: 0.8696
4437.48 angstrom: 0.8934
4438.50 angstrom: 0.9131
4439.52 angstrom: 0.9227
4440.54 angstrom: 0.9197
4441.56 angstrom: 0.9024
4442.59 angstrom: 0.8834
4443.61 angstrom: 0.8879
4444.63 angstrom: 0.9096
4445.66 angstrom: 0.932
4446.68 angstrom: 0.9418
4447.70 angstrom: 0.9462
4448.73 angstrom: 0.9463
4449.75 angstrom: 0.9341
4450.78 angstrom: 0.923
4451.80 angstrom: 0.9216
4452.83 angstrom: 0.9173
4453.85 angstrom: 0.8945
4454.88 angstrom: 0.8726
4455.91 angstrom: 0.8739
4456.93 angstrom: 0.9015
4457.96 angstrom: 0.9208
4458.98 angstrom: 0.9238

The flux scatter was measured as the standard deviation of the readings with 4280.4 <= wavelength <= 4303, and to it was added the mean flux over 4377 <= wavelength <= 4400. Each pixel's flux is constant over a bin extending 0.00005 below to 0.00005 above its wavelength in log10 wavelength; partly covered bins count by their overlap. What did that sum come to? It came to 0.96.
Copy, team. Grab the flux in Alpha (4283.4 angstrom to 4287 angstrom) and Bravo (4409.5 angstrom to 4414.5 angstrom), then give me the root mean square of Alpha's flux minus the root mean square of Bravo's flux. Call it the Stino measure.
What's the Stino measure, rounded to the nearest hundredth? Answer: -0.10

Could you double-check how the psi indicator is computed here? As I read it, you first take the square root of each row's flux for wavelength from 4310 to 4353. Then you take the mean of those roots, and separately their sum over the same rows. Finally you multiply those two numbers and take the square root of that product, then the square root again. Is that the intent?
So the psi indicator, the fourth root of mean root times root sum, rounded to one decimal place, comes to 2.4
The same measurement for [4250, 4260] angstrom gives 1.7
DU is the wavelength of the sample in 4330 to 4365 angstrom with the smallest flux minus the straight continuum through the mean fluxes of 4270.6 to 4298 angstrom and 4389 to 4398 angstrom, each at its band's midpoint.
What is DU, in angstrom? 4340.46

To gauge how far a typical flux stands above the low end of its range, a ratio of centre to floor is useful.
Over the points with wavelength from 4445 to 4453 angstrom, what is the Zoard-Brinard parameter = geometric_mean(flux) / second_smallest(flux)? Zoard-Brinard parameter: 1.01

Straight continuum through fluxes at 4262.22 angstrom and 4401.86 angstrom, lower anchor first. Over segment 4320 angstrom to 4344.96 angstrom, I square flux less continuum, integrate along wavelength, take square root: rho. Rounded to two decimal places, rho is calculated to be 0.67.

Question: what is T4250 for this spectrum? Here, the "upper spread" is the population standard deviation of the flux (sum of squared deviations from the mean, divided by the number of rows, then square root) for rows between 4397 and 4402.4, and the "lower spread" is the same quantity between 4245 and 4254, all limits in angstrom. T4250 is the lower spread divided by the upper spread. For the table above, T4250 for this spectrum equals 3.5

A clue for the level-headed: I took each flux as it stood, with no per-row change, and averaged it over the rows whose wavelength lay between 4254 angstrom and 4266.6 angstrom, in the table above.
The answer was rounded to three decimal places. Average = 0.900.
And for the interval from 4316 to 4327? 0.868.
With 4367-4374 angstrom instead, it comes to 0.882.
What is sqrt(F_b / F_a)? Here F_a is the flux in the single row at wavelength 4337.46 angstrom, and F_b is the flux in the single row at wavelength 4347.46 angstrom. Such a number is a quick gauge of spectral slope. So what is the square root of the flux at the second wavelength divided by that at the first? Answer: 1.07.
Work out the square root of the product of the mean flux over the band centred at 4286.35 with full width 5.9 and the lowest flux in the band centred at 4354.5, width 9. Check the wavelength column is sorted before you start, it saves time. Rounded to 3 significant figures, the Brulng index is 0.837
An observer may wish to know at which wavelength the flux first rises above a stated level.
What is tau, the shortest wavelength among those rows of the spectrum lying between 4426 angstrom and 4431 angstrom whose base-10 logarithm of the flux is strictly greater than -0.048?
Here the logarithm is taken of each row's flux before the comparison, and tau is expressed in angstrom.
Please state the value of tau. 4426.25 angstrom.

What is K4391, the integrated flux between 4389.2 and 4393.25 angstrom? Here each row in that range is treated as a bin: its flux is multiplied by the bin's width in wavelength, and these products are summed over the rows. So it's 3.42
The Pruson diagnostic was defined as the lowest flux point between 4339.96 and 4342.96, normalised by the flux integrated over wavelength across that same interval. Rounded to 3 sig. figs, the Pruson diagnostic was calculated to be 0.308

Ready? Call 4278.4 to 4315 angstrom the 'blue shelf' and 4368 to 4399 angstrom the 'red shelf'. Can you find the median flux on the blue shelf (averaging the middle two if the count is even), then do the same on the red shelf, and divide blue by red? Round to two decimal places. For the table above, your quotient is 0.88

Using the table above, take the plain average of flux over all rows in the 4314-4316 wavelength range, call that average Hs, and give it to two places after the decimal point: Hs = 0.86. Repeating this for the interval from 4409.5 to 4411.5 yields 0.95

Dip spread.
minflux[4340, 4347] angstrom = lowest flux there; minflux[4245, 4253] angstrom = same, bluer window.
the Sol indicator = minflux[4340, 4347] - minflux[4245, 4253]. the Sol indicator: -0.25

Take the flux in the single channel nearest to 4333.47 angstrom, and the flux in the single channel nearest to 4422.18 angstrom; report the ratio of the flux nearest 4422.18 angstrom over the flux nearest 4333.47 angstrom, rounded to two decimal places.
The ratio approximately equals 1.07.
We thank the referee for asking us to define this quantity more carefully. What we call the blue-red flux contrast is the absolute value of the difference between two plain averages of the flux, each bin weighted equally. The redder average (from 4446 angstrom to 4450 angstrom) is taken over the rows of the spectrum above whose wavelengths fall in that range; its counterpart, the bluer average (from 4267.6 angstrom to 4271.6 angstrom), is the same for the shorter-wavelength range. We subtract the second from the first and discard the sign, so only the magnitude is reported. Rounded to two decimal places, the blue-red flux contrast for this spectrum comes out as 0.10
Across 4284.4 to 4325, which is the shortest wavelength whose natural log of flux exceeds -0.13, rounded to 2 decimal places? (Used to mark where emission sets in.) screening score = 4293.74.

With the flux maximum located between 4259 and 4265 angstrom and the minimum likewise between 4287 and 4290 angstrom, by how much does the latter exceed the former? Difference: -0.16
